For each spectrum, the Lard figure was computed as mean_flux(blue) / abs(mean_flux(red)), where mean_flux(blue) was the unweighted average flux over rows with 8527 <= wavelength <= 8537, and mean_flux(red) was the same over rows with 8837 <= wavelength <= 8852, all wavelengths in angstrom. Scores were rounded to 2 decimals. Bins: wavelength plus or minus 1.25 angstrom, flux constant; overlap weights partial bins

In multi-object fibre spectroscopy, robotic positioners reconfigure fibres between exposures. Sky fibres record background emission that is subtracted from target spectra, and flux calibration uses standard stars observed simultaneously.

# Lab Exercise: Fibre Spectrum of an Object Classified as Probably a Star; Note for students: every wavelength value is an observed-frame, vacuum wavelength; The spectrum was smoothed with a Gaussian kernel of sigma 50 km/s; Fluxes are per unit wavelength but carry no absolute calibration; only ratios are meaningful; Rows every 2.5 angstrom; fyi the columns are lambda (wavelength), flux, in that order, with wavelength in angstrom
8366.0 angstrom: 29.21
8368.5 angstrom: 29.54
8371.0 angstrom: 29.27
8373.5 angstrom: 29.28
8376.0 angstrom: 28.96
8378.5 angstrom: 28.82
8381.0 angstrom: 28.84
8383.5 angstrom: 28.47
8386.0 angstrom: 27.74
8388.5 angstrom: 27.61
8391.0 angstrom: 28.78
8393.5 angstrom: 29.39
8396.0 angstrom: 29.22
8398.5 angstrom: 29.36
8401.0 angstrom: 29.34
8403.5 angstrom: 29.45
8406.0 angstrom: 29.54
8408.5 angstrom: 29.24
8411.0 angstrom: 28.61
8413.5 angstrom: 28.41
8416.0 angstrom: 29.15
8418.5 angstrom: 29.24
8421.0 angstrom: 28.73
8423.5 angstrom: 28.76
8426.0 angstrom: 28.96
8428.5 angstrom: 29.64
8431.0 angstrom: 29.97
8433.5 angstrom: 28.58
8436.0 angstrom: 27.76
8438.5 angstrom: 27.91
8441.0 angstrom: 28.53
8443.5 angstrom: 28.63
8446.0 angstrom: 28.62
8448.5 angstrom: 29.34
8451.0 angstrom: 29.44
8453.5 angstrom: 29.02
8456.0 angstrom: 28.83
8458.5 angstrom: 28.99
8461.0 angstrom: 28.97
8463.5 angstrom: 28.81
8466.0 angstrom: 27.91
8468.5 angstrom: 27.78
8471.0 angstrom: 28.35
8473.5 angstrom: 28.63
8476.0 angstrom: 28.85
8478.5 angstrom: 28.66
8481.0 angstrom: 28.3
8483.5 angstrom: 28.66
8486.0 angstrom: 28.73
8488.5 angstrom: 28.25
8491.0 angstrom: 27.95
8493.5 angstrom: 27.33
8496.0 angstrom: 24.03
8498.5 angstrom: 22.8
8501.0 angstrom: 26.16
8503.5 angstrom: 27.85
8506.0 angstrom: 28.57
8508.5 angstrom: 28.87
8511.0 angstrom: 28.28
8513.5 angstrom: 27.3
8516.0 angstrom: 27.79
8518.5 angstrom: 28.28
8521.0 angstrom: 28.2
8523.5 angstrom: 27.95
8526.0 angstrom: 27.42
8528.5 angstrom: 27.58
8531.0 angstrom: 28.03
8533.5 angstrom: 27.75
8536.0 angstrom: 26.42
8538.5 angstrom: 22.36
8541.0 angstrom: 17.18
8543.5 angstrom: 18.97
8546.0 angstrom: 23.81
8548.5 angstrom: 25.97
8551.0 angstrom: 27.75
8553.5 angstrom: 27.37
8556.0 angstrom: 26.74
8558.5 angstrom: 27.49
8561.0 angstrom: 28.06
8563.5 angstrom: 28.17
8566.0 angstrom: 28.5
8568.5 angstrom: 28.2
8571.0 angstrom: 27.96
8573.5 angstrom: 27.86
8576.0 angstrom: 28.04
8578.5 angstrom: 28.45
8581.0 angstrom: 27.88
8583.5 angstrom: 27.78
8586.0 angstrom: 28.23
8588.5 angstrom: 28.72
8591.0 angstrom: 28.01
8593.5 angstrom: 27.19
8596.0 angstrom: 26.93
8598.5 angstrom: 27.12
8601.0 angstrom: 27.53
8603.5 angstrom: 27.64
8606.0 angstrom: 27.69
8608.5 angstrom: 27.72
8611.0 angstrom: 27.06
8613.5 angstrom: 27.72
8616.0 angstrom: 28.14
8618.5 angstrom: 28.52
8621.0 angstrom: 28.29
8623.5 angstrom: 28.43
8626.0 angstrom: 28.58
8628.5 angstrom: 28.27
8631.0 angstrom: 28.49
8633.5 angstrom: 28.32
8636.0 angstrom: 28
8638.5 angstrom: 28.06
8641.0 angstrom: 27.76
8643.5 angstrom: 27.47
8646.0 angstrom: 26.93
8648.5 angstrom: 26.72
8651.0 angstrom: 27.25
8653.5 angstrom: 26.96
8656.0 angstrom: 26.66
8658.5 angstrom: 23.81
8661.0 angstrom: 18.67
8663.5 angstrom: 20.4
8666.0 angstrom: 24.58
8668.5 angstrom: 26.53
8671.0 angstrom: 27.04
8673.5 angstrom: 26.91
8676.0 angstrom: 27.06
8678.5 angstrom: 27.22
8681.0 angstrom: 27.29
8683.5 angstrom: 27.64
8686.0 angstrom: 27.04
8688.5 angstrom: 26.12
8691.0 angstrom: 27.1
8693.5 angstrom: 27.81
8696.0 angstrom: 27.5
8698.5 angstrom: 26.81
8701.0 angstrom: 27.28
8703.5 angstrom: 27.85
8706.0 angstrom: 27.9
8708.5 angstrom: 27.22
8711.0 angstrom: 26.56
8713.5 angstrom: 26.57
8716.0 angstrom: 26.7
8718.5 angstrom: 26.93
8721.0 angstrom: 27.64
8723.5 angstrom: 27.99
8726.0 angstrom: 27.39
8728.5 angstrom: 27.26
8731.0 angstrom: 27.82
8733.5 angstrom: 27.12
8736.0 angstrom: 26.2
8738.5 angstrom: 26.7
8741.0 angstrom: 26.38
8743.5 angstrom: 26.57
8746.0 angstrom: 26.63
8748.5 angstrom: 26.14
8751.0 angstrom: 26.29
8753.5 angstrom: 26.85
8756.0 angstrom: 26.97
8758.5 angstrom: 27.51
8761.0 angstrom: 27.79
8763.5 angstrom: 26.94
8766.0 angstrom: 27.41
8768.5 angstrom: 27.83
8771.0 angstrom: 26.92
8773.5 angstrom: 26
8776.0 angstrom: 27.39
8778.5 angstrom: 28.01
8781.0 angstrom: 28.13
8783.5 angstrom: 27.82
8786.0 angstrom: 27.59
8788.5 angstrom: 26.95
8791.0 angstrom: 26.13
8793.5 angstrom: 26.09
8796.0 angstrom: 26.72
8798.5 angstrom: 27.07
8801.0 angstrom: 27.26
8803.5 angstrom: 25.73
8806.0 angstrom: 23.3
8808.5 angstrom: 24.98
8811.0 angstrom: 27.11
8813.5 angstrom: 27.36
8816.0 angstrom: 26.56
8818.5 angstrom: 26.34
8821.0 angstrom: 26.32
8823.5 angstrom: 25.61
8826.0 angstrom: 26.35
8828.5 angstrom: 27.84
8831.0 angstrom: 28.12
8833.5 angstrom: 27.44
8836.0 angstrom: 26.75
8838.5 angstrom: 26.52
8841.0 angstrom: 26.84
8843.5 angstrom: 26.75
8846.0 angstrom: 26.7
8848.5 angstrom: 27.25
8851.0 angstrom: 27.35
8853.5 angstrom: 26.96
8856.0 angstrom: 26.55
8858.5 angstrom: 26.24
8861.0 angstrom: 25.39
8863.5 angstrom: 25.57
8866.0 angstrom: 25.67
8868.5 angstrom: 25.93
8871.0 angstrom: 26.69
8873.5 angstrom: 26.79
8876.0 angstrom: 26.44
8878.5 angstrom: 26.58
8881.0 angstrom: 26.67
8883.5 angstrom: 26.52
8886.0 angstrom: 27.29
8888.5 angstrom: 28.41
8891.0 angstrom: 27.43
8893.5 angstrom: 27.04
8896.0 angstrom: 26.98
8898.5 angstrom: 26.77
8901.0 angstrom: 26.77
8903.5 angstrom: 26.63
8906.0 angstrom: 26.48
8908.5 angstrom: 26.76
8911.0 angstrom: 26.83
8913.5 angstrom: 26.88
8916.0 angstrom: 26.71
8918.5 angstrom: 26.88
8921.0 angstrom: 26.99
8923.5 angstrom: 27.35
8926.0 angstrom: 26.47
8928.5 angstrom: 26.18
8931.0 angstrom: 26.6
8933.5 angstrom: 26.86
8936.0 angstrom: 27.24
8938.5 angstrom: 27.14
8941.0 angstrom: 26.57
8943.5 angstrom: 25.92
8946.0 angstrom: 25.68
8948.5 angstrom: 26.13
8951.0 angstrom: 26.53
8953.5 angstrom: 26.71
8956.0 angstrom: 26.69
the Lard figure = 1.02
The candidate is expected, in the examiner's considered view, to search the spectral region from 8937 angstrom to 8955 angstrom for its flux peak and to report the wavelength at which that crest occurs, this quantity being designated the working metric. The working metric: 8938.5 angstrom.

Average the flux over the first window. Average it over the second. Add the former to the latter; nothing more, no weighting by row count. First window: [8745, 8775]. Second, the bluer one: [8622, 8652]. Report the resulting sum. 54.8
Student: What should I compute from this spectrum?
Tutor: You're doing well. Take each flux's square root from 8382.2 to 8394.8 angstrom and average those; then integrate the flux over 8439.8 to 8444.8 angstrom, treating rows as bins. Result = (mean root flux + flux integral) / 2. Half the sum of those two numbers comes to 74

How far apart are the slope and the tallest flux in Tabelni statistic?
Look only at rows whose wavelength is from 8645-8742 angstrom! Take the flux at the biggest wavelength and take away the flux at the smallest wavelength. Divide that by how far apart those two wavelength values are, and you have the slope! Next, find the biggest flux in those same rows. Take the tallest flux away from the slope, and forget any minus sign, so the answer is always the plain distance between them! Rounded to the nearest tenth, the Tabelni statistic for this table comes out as 28.0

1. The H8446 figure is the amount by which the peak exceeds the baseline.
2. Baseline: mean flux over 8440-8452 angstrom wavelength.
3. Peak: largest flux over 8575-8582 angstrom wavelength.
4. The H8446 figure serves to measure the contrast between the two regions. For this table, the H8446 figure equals -0.46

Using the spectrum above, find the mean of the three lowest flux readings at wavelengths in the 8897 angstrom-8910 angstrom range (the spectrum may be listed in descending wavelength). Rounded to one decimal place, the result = 26.6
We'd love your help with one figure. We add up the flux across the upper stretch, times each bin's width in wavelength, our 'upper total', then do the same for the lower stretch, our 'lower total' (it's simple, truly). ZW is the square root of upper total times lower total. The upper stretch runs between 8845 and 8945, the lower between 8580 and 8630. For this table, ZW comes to 1929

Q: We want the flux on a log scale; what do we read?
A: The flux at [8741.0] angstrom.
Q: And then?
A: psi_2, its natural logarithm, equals 3.27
